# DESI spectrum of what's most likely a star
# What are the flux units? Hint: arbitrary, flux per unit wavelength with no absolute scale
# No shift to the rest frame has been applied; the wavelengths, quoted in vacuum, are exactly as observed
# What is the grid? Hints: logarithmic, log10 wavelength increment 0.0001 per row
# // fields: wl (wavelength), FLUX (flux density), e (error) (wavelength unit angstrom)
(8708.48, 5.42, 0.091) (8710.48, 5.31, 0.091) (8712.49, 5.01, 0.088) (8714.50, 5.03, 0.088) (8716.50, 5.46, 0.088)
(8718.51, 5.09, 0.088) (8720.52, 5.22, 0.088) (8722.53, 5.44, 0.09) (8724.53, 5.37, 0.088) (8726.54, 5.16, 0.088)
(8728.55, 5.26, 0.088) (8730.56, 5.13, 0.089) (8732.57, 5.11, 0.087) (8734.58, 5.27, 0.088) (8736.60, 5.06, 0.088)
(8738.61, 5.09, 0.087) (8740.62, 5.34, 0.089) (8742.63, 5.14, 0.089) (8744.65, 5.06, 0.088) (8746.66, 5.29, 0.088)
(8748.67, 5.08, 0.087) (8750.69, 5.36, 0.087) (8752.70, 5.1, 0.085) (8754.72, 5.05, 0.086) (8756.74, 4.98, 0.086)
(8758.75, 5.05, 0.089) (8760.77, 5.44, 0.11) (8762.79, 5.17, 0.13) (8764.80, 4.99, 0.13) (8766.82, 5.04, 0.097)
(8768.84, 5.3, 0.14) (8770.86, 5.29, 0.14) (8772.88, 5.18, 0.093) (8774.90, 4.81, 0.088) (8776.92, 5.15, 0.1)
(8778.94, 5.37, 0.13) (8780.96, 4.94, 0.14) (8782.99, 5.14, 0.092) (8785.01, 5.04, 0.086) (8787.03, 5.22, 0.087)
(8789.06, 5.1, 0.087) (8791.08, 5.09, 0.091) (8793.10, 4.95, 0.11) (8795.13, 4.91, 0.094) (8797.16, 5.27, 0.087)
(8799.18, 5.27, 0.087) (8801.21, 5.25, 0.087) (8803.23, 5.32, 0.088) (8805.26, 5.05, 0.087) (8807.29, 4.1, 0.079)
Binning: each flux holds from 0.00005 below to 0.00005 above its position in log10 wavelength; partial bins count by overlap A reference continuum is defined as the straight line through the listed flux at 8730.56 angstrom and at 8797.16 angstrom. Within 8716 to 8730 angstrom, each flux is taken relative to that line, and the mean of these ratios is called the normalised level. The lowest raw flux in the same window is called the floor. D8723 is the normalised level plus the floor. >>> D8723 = 6.12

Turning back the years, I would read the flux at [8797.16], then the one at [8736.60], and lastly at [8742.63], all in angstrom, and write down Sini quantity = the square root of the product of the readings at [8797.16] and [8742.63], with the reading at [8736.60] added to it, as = 10.3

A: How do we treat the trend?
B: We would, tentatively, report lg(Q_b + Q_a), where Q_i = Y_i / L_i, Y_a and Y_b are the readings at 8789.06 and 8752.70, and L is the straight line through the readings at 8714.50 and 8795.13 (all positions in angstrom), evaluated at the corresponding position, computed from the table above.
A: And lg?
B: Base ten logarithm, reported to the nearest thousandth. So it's 0.314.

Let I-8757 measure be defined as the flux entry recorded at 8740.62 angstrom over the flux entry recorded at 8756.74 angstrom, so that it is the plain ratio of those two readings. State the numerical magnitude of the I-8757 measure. 1.07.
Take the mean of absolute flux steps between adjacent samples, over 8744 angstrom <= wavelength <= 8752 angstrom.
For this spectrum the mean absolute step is 0.24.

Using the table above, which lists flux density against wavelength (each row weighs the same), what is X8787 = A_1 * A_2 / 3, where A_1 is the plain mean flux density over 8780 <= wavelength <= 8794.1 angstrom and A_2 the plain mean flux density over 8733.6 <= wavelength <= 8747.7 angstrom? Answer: 8.75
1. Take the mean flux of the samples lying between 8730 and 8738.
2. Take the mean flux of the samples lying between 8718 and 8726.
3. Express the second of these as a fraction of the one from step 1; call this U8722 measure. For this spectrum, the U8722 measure 1.03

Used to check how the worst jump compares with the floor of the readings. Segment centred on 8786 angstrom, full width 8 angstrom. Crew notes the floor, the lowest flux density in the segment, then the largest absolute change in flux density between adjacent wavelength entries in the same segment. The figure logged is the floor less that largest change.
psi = 4.86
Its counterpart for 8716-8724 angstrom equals 4.72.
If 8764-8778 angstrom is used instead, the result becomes 4.44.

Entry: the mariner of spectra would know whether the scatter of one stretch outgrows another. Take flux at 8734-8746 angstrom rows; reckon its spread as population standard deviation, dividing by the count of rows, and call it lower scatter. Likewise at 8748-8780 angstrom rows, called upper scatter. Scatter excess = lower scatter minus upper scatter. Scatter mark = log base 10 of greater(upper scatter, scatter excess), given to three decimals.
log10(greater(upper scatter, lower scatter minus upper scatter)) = -0.786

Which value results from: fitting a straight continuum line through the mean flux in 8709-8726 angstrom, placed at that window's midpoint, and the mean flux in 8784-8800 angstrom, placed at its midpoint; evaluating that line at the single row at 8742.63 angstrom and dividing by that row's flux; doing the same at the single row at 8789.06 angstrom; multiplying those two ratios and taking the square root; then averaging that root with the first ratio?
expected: 1.009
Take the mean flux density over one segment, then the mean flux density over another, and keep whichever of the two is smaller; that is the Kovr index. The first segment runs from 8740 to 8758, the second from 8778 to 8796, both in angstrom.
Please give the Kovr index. 5.084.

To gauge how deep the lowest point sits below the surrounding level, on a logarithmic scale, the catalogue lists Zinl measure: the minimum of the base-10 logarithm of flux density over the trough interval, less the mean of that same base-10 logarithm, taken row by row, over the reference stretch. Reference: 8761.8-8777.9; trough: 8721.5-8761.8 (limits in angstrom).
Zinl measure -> -0.012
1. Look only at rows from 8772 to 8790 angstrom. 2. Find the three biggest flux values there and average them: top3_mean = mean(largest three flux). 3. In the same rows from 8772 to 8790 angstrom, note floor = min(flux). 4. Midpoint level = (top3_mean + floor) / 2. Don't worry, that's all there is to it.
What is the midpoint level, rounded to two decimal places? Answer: 5.03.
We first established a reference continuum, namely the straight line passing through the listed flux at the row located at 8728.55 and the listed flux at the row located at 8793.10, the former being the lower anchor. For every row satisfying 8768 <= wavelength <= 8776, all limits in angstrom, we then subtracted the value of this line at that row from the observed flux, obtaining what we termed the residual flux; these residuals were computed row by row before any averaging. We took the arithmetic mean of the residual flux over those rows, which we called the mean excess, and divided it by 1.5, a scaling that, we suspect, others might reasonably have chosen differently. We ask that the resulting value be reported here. 0.06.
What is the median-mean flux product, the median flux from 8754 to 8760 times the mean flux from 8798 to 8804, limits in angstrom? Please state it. 26.7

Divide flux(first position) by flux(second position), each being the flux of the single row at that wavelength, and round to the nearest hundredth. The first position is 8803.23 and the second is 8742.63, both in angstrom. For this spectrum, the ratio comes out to 1.04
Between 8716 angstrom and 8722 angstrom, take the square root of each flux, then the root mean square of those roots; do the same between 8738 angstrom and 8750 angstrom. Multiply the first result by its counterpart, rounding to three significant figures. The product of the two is 5.21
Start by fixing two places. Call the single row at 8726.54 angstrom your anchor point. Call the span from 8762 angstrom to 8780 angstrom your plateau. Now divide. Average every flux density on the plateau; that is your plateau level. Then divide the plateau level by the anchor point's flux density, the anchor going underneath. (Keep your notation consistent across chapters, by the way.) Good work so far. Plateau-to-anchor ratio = 0.997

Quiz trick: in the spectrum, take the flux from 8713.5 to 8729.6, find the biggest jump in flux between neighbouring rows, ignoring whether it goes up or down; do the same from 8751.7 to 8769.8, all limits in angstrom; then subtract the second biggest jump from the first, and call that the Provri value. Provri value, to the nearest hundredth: 0.04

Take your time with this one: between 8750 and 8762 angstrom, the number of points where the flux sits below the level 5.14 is 4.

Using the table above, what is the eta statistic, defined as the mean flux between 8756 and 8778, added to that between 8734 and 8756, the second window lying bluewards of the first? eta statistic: 10.29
